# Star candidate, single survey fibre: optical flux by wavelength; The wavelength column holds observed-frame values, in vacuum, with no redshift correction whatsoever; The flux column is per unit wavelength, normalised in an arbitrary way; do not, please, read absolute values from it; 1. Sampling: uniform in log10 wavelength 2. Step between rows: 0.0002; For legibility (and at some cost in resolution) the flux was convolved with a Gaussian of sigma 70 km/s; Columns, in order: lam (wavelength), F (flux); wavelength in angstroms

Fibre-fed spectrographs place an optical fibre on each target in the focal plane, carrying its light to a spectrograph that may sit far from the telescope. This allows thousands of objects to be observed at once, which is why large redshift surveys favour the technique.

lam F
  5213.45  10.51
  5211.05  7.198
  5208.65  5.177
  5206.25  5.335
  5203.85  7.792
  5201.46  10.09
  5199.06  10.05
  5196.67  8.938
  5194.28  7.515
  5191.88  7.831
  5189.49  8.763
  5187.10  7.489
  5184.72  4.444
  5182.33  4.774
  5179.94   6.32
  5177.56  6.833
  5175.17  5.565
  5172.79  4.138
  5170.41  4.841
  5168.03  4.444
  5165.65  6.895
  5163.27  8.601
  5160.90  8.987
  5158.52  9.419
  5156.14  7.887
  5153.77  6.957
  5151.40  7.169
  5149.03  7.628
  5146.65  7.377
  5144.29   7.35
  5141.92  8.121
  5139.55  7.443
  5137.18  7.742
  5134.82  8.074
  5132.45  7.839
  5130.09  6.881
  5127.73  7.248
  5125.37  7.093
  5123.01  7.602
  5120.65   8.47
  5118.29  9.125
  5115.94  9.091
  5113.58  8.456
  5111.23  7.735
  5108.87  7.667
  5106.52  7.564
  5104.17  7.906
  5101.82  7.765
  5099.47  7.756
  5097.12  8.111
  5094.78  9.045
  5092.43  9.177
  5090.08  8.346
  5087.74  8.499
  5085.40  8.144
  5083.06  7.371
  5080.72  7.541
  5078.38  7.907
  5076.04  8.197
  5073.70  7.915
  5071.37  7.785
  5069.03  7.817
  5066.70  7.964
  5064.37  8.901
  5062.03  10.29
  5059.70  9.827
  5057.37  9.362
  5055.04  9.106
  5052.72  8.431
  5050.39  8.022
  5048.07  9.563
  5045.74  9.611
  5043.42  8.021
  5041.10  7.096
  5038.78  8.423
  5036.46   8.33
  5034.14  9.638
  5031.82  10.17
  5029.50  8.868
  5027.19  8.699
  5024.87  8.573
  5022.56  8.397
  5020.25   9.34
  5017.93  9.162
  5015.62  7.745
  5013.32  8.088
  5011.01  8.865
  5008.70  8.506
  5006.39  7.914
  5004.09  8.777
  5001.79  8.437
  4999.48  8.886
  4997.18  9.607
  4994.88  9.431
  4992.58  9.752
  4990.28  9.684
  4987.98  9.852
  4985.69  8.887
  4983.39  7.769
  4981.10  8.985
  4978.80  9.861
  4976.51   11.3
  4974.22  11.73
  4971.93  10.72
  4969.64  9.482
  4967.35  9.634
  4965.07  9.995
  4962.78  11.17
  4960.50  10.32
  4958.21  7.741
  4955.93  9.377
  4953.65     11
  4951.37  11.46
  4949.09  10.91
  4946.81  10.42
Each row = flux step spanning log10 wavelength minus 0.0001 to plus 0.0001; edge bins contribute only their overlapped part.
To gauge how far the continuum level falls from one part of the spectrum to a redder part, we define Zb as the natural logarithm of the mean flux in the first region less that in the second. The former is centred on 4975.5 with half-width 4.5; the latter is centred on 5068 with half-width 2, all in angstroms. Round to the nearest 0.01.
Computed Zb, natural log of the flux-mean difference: 1.10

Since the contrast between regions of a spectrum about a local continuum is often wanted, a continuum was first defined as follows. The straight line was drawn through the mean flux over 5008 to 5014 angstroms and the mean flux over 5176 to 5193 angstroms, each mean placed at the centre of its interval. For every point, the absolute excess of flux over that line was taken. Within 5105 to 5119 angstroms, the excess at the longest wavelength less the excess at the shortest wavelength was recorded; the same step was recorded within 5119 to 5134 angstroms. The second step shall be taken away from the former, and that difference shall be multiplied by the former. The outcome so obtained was 3.7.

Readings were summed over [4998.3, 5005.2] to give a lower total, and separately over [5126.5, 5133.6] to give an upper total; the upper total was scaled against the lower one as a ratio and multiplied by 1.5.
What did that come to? 1.26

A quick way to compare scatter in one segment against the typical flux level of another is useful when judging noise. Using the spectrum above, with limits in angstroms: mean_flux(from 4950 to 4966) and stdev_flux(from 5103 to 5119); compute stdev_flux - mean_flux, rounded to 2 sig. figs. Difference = -9.5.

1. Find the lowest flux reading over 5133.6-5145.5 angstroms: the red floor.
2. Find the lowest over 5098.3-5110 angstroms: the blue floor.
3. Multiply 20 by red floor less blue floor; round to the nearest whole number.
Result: -4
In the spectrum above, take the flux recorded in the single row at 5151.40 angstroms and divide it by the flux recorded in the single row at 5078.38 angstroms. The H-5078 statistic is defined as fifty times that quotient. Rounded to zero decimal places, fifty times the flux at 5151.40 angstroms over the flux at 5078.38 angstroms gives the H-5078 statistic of 45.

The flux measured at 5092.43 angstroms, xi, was 9.177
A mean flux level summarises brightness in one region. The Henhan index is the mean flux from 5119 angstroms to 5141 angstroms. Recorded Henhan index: 7.6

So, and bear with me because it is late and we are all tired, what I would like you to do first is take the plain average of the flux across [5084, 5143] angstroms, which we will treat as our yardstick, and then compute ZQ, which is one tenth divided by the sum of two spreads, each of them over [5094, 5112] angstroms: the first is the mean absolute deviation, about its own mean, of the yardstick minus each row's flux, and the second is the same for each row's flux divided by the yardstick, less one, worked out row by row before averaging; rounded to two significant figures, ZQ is 0.28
